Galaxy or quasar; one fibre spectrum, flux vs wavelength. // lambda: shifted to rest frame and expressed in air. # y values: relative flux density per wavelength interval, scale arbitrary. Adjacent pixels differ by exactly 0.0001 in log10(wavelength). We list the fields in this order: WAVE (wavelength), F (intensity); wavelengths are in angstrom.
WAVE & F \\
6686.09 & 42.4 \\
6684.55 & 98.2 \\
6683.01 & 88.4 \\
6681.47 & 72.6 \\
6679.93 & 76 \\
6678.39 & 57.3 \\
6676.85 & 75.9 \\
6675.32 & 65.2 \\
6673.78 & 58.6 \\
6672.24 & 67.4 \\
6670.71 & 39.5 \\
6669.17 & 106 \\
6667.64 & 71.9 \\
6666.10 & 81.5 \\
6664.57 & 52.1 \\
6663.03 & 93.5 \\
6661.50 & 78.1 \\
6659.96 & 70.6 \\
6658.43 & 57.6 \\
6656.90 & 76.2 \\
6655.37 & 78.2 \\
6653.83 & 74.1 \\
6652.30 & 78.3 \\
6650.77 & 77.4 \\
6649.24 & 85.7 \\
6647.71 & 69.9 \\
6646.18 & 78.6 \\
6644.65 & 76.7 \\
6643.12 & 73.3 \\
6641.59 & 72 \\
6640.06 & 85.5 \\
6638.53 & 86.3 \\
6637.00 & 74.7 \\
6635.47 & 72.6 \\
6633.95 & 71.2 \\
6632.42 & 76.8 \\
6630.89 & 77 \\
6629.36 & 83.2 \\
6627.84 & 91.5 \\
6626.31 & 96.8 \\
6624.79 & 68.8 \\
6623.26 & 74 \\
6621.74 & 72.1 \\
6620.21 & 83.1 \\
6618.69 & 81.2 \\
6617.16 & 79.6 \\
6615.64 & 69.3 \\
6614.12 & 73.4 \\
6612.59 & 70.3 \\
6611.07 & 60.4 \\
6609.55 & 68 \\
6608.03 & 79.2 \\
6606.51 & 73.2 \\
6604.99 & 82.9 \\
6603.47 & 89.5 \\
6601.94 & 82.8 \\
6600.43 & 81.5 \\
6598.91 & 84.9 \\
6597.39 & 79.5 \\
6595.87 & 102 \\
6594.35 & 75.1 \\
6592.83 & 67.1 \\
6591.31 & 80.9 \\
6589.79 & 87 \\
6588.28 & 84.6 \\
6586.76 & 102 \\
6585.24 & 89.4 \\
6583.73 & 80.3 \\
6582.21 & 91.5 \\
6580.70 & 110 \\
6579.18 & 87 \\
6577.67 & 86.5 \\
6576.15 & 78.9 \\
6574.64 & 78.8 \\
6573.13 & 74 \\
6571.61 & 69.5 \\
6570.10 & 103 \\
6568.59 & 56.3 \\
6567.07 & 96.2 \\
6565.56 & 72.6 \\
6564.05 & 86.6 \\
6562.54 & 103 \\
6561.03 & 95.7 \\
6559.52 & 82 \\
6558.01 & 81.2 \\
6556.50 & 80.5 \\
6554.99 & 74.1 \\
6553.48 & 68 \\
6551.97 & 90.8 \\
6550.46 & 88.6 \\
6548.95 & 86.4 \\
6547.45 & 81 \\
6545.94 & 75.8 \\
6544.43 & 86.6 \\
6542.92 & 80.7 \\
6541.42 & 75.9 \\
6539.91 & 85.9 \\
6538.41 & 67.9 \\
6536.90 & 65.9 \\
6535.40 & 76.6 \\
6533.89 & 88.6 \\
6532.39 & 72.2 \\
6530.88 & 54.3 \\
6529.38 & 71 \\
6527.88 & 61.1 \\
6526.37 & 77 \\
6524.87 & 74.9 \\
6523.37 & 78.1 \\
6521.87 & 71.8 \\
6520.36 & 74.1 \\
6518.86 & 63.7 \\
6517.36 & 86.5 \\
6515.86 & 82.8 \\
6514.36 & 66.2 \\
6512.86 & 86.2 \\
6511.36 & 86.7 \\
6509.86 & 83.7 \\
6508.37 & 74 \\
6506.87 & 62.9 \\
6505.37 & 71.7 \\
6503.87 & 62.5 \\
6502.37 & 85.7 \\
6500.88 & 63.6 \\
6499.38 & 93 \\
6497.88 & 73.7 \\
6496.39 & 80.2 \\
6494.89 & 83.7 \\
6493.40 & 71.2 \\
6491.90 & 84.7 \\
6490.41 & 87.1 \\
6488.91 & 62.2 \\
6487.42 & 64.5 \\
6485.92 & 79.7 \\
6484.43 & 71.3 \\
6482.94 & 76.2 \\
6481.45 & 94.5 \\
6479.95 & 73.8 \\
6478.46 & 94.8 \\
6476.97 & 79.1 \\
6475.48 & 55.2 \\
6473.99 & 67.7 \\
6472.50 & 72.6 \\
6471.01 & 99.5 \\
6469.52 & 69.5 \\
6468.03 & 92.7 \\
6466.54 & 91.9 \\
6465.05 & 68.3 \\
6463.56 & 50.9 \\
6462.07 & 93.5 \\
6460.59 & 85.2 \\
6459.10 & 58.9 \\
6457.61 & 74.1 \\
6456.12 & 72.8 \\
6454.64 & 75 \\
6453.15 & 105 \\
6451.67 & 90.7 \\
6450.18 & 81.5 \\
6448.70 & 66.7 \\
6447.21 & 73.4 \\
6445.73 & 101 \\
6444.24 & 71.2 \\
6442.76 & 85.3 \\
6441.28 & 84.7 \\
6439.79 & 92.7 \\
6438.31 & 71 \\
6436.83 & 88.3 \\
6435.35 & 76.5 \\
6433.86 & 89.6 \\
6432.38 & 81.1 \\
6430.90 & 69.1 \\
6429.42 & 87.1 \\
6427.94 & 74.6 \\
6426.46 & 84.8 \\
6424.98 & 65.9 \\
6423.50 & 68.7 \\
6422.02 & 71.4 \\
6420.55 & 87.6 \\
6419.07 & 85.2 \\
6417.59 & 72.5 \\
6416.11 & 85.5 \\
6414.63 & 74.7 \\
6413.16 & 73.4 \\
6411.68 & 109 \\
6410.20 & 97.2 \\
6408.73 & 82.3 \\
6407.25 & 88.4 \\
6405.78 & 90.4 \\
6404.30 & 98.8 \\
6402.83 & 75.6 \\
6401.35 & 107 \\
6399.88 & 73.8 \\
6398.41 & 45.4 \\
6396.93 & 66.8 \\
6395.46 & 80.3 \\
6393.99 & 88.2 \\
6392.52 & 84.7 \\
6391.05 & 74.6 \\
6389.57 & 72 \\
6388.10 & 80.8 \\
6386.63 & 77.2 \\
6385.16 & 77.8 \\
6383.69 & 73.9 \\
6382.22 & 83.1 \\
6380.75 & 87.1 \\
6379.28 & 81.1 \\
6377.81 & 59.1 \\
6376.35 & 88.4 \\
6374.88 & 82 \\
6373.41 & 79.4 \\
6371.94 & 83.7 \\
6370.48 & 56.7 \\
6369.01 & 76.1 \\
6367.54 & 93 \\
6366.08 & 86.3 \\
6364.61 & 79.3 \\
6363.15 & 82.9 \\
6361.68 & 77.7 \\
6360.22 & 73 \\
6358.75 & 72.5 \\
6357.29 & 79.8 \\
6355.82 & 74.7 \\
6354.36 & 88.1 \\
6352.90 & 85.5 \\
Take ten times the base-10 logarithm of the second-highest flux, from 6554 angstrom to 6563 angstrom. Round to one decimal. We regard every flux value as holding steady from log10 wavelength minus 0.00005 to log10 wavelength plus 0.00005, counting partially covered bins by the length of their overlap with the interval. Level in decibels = 19.8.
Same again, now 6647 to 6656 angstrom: 18.9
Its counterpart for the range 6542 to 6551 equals 19.4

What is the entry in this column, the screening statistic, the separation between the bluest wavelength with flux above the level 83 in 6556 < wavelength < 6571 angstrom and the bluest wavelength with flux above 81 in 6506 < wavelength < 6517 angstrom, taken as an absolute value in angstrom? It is 51.2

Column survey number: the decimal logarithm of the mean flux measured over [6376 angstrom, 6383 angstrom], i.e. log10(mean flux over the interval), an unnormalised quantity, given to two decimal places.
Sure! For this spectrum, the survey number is 1.90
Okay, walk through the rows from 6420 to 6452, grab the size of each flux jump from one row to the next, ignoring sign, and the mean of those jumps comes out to 13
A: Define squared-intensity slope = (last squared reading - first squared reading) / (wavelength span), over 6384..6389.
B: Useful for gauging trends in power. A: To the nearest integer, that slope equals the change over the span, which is 162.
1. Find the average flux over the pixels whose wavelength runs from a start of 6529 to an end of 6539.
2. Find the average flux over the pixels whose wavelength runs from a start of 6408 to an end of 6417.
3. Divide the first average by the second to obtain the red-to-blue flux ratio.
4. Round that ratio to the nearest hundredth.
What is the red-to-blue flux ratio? 0.82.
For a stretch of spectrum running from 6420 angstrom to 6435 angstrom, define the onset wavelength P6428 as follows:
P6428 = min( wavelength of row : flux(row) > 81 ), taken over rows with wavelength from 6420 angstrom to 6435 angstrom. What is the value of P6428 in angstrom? 6420.55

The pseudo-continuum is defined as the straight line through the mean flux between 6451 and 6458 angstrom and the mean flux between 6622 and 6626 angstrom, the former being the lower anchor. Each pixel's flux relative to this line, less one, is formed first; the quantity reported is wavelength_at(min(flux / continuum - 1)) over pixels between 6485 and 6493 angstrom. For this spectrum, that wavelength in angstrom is 6488.91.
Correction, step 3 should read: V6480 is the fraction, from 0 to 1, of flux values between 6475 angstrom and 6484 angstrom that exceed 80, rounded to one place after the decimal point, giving 0.3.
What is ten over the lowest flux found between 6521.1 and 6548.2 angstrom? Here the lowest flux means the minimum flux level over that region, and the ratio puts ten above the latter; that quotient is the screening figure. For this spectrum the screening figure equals 0.184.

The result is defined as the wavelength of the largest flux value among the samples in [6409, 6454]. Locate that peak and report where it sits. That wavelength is 6411.68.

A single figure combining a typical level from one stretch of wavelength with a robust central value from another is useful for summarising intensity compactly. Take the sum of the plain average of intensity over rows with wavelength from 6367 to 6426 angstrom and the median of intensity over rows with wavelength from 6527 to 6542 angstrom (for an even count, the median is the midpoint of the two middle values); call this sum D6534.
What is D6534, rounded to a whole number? 152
